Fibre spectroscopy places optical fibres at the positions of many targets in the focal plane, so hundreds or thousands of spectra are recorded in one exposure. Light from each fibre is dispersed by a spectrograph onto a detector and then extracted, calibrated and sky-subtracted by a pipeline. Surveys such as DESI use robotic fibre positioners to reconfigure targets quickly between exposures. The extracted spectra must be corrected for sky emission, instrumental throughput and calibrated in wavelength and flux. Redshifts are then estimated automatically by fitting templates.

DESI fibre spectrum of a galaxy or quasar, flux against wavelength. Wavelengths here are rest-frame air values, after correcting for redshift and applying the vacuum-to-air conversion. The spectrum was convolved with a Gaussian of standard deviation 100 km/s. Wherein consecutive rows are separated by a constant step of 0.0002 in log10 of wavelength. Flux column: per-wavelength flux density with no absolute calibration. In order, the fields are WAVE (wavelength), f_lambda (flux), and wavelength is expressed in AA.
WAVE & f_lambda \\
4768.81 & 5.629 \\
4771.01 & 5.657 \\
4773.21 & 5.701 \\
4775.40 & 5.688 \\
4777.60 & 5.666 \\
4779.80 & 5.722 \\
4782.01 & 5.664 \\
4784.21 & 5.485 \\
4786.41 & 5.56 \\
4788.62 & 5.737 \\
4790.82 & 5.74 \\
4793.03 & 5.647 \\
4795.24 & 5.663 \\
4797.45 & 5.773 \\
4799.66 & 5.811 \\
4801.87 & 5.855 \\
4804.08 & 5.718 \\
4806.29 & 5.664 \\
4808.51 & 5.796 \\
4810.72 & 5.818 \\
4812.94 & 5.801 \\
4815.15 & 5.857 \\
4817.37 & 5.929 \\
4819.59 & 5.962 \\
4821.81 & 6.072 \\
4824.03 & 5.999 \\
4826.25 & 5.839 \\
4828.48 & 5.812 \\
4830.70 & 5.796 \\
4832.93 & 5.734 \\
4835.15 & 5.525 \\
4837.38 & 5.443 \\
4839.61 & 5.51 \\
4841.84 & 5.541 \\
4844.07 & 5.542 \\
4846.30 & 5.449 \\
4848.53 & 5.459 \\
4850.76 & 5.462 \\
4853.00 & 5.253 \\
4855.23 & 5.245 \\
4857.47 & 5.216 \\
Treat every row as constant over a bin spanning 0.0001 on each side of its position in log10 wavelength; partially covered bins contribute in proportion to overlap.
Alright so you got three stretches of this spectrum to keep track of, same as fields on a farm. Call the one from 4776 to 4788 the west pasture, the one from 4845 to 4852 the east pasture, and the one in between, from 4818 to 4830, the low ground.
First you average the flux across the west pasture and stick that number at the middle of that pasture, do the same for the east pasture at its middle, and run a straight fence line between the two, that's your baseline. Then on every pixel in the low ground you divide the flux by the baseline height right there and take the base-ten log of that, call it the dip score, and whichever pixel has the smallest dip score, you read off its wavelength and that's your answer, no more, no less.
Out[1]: 4828.48 AA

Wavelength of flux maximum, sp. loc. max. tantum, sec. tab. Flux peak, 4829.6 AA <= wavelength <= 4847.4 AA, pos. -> 4830.70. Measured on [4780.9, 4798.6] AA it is 4797.45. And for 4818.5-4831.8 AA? 4821.81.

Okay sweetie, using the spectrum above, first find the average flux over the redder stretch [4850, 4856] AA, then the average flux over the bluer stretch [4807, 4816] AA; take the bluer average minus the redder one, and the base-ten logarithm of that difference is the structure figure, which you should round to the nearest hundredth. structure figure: -0.30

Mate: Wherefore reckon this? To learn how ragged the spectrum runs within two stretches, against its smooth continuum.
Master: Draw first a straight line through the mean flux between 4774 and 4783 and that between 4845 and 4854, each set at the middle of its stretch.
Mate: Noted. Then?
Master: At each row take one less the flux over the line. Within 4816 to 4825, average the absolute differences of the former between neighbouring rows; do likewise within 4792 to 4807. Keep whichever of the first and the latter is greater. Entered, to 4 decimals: 0.0136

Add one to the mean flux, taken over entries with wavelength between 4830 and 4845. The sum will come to 6.58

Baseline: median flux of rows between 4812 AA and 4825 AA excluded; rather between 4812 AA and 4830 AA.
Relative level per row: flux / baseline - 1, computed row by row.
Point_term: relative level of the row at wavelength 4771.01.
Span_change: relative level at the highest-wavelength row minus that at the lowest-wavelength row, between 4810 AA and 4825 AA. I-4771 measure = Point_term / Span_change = -1.3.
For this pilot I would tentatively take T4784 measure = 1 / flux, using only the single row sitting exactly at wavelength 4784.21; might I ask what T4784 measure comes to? 0.182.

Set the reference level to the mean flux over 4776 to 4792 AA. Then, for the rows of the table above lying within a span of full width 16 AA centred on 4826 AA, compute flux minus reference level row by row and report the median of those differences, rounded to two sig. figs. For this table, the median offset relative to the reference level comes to 0.19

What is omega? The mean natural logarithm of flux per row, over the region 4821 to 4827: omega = 1.79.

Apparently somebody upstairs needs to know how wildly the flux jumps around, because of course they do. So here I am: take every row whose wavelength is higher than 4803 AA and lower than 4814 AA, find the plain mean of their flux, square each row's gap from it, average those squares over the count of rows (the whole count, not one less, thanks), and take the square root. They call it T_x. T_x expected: 0.059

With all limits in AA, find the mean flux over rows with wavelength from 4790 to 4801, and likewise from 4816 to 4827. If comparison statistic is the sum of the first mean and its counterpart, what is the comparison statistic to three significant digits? 11.7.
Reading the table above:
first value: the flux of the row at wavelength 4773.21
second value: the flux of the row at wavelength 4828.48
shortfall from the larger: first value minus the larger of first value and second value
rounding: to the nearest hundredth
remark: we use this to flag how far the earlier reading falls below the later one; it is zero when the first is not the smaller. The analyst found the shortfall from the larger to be -0.11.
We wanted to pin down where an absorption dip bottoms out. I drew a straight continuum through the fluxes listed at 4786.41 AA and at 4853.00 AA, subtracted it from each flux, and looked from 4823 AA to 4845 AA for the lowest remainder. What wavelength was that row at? 4837.38 AA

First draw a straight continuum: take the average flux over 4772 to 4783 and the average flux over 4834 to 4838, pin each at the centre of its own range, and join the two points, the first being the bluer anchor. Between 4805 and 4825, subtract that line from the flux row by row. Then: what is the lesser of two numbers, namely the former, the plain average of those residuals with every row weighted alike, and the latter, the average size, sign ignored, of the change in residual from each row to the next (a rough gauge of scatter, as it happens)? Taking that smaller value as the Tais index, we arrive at 0.07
